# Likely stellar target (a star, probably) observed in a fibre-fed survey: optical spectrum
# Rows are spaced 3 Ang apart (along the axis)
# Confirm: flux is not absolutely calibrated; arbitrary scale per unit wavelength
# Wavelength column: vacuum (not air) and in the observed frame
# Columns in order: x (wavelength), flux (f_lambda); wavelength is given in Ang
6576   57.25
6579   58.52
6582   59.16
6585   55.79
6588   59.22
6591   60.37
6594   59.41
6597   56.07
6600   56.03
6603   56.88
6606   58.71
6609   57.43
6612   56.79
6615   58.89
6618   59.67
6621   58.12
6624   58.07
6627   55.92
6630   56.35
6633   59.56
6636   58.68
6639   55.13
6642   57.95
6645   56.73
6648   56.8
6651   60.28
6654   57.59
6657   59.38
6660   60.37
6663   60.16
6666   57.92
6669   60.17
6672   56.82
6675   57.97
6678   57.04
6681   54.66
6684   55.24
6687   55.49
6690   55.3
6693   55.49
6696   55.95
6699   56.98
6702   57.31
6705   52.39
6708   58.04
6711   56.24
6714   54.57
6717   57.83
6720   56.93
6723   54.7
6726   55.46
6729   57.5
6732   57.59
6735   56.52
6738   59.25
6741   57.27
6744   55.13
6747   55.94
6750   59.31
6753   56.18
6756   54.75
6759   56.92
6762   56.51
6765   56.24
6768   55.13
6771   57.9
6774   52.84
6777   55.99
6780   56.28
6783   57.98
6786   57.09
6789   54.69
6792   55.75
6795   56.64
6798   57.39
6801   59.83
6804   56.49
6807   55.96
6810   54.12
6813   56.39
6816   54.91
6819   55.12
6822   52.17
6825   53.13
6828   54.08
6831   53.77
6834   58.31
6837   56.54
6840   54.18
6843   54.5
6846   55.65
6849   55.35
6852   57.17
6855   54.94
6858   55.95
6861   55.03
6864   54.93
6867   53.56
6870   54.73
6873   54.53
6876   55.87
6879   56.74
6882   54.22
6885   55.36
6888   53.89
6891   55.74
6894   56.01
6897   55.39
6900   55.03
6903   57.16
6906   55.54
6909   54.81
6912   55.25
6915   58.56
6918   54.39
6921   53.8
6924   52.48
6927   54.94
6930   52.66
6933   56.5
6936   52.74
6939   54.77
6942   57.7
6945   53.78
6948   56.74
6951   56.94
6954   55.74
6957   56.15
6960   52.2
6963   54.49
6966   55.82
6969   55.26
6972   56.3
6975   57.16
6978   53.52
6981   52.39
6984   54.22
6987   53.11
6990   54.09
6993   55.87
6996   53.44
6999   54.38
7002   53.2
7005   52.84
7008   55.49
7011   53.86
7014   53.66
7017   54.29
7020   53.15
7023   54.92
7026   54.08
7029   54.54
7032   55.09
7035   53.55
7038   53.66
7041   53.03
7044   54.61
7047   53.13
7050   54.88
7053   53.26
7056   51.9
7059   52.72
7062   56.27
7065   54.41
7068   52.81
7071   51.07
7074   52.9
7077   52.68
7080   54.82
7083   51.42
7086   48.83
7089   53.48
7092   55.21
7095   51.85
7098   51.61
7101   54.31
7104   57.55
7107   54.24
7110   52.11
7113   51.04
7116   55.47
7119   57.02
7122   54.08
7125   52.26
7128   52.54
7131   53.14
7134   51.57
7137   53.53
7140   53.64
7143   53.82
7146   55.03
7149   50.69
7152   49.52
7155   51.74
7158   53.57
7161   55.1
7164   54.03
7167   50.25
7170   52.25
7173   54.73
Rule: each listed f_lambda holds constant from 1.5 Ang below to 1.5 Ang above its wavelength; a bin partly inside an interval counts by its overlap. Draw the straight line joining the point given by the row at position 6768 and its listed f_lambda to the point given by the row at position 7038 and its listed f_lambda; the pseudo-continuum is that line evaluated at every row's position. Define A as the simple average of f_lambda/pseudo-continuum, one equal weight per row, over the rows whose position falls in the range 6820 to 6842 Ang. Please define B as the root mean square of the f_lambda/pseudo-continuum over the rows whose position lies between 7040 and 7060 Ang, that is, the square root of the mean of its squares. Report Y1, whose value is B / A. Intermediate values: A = 1.00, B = 1.00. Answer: 1.00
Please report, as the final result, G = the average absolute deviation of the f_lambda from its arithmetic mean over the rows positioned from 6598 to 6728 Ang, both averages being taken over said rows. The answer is 1.43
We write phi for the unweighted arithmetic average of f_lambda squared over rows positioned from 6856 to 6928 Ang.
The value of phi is 3044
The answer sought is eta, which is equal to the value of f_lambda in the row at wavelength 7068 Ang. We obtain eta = 52.81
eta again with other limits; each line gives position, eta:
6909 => 54.81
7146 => 55.03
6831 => 53.77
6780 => 56.28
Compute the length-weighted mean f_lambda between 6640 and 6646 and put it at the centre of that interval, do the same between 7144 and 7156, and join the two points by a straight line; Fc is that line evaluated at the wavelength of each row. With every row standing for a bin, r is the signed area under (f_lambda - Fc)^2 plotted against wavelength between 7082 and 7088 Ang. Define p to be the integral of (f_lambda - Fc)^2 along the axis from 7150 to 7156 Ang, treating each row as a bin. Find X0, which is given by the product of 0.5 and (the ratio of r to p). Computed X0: 1.35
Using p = 16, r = 44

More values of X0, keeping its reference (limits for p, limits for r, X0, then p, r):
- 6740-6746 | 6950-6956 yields 2.88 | 6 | 35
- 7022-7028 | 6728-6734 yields 0.40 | 11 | 9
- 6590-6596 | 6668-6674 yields 0.50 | 27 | 27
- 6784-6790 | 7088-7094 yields 1.19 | 11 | 26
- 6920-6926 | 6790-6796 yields 0.16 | 10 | 3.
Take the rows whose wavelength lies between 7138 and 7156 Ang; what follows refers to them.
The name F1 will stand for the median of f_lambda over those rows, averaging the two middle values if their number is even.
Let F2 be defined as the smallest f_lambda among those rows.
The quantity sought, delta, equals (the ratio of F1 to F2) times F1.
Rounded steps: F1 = 53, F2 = 49.52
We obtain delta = 56.1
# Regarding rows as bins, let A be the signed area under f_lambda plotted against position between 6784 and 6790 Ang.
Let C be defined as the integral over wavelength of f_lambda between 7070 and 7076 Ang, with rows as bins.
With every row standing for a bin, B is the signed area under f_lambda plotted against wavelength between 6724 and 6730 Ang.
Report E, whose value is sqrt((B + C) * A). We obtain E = 468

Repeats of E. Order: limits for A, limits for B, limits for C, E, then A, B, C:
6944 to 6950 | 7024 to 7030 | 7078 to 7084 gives 464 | 333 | 326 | 319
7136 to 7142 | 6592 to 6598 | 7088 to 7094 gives 466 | 322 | 349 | 325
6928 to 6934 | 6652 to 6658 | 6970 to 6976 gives 475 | 327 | 351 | 339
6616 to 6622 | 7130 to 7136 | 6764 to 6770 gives 479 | 354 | 314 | 335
